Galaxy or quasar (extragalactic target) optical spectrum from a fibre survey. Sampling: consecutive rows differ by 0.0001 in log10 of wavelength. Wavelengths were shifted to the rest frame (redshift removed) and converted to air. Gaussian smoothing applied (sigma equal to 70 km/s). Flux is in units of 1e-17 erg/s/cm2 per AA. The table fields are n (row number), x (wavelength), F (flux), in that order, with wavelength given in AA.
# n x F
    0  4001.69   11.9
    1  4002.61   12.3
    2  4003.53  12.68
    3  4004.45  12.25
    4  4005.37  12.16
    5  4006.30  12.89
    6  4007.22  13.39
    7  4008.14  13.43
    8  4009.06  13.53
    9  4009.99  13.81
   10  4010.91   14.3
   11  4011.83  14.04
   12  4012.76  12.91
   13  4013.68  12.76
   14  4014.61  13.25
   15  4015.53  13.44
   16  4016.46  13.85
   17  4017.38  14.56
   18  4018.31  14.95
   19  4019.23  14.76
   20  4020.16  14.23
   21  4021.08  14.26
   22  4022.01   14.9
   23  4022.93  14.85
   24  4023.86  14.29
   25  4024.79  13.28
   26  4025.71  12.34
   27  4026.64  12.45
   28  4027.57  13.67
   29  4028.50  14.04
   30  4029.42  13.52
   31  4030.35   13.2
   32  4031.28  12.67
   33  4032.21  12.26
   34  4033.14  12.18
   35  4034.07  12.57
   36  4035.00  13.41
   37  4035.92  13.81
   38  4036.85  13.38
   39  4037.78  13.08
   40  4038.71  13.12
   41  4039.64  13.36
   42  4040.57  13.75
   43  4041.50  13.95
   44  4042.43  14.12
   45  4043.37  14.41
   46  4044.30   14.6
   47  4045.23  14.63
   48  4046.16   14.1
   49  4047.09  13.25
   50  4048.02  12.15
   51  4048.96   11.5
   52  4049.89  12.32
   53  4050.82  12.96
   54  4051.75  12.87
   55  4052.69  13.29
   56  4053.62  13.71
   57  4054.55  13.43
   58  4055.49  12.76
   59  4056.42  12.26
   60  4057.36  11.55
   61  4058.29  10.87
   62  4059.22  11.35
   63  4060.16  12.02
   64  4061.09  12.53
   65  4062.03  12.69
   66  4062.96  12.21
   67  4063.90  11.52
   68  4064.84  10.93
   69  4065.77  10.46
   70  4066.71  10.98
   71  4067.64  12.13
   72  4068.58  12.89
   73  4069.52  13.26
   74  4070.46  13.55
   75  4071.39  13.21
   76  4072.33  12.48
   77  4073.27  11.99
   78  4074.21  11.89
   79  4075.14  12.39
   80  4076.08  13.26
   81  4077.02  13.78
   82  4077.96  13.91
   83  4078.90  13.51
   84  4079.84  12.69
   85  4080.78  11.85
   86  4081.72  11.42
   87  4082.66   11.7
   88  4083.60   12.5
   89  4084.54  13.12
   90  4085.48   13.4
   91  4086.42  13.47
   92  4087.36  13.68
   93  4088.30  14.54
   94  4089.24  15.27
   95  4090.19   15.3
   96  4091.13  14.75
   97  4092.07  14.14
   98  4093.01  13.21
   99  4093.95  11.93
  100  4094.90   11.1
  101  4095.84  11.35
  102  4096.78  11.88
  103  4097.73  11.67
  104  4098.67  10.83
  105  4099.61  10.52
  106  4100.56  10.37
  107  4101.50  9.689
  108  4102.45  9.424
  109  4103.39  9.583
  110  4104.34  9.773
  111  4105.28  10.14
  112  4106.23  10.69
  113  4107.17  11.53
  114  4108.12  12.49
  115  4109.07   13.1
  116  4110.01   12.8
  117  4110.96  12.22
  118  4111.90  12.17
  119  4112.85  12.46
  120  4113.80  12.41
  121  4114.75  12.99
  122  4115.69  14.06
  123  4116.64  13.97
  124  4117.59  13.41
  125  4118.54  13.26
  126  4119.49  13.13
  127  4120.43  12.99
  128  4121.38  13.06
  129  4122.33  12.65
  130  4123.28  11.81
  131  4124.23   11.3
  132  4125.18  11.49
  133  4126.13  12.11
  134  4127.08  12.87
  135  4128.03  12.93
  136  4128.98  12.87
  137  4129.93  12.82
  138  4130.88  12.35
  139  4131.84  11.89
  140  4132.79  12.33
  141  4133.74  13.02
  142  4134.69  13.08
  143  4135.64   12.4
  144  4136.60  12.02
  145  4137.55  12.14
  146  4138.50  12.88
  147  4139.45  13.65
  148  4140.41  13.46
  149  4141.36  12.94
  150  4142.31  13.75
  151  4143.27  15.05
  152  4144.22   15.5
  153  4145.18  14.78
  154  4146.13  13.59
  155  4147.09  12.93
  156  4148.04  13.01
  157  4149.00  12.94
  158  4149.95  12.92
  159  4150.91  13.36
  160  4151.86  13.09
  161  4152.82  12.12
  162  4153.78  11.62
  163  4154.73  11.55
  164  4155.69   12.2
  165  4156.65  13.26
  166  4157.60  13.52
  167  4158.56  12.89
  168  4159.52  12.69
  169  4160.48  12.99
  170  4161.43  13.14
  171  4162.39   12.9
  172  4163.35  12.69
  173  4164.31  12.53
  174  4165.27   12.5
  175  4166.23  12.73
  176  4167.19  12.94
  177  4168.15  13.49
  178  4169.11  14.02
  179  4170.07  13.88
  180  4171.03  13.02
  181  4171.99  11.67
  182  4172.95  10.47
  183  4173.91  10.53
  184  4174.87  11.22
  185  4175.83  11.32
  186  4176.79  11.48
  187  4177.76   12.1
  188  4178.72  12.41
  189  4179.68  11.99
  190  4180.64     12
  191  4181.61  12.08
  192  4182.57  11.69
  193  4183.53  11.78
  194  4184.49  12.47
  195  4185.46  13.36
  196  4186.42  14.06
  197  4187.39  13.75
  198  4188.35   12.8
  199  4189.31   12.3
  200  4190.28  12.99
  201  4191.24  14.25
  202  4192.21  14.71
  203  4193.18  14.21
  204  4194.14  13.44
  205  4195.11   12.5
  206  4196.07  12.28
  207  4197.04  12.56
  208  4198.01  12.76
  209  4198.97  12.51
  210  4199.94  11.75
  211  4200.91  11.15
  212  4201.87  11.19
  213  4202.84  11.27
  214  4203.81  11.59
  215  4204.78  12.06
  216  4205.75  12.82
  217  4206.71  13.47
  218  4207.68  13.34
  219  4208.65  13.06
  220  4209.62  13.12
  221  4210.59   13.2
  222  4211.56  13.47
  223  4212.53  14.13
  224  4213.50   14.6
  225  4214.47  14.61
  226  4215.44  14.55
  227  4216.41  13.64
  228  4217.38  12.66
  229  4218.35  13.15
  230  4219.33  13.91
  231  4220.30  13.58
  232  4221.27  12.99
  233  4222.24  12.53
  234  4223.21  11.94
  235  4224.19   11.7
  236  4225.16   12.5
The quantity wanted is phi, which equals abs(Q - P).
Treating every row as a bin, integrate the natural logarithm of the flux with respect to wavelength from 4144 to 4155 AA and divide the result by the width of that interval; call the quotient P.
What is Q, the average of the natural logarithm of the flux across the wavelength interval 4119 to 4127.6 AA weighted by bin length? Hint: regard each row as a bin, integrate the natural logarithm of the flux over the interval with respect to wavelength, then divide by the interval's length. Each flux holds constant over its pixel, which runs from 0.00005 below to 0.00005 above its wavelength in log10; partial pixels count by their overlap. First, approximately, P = 2.57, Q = 2.52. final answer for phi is 0.053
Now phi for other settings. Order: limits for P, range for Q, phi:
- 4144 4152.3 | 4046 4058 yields 0.061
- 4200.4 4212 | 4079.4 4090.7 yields 0.058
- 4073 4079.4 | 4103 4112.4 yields 0.129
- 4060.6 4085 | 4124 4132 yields 0.007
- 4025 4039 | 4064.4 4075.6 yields 0.070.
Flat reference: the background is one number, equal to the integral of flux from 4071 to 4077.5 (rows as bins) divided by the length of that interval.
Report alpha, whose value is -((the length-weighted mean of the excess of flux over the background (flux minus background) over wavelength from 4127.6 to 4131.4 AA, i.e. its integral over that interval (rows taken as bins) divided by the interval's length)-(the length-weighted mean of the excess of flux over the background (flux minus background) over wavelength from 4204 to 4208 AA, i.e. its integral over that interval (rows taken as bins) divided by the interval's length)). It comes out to 0.1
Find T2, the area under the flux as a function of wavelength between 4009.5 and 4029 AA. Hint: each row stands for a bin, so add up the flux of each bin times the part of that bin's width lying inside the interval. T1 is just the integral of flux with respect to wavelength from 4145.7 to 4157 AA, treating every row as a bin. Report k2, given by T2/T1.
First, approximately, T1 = 144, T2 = 270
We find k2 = 1.9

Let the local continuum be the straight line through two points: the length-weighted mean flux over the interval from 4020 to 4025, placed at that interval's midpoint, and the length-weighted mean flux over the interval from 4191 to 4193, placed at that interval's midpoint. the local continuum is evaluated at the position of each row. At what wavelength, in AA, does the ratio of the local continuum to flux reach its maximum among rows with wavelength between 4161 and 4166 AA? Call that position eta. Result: 4165.27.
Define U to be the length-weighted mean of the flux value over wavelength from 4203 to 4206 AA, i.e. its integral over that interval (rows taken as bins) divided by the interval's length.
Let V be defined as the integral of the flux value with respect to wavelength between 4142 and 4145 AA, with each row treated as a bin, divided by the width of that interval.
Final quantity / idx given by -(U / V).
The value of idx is -0.81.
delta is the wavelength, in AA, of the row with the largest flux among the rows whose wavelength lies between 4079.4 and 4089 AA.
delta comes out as 4088.30 AA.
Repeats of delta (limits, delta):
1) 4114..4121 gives 4115.69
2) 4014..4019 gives 4018.31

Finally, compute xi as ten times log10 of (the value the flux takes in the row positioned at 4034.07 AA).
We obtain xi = 11.0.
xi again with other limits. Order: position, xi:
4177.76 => 10.8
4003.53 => 11.0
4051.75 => 11.1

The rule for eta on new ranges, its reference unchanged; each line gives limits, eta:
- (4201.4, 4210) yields 4201.87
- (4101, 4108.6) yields 4102.45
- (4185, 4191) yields 4189.31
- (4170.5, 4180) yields 4172.95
